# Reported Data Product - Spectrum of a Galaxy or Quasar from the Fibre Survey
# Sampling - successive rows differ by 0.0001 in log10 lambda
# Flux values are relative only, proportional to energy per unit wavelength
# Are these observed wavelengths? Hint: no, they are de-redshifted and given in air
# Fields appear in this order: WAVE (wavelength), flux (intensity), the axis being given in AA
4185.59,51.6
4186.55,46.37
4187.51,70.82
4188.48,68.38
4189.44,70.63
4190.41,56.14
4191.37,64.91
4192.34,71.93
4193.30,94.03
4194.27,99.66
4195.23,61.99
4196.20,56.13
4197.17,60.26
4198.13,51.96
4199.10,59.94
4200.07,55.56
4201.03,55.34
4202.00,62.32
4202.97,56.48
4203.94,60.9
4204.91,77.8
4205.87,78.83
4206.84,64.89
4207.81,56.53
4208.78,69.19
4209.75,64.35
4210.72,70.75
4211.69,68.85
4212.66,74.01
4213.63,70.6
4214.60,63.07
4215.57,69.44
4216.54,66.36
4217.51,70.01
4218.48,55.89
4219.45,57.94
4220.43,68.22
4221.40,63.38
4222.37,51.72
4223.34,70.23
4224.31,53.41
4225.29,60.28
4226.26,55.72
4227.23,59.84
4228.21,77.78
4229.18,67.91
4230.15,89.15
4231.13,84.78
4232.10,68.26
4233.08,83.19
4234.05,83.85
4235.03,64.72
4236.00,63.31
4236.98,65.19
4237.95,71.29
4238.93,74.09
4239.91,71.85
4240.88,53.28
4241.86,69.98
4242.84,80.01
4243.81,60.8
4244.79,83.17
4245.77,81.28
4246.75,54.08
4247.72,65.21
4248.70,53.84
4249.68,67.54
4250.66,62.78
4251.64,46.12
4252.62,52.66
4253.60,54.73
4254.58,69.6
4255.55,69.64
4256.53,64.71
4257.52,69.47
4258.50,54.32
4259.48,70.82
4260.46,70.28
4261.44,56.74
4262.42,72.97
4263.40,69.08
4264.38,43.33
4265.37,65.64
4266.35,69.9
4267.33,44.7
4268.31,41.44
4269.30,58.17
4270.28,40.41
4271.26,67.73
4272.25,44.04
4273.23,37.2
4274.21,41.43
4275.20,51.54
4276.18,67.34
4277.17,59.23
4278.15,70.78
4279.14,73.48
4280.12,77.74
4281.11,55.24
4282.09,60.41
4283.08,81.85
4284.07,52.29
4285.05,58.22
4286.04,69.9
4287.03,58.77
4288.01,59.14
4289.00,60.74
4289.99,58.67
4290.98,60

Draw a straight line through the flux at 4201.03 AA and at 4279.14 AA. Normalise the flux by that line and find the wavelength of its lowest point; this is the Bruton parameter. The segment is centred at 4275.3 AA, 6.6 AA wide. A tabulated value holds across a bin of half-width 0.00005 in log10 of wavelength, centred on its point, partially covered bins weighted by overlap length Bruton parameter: 4273.23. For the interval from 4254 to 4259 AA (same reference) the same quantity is 4258.50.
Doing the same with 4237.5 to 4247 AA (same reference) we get 4246.75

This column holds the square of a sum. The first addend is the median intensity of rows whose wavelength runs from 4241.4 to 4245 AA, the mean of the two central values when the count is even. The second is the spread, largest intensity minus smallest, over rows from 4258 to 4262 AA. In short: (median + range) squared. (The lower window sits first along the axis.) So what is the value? 8371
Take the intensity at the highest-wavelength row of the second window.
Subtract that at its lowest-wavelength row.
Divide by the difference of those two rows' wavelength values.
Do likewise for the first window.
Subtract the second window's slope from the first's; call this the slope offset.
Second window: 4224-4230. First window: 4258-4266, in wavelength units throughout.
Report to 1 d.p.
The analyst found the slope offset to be -1.3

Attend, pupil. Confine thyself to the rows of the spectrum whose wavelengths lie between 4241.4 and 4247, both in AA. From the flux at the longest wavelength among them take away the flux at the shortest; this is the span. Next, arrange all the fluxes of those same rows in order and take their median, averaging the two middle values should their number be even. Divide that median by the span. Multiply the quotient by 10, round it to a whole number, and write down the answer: -47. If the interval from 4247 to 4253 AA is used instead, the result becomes -46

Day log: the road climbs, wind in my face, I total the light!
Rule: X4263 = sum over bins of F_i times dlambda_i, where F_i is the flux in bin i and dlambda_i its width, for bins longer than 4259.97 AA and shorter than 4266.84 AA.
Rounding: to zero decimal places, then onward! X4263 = 440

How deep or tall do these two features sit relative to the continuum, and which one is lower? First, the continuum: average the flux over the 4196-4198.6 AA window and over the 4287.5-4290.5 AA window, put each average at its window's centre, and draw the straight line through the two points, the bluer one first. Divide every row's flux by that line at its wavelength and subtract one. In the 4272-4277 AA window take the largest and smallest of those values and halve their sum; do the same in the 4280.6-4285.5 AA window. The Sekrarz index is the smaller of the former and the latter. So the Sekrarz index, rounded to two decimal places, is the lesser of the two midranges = -0.11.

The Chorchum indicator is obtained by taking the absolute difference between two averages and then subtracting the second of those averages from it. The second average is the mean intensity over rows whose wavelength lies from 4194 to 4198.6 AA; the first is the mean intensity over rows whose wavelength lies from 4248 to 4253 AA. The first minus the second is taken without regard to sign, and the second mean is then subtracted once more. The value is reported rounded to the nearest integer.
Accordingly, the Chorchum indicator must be -57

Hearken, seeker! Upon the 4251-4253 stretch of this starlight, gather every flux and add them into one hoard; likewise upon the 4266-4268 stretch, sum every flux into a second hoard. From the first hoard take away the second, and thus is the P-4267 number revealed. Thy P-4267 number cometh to -16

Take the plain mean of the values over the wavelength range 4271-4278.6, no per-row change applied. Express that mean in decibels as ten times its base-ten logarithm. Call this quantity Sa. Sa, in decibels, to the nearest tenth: 17.4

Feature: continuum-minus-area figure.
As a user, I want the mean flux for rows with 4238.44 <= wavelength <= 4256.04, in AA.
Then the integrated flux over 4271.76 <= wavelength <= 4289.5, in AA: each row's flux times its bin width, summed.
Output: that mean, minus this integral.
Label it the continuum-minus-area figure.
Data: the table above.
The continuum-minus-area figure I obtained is -999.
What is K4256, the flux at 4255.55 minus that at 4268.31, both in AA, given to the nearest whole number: 28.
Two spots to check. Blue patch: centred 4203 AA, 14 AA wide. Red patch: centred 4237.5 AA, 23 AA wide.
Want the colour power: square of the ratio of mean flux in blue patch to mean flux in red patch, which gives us 0.78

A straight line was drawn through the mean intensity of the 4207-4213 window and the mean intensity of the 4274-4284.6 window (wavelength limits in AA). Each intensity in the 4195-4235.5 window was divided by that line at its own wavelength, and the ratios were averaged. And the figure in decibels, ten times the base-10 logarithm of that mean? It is -0.1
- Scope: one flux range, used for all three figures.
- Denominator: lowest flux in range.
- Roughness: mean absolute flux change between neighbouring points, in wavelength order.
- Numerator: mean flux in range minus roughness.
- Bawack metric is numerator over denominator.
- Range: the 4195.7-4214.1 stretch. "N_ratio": 1.11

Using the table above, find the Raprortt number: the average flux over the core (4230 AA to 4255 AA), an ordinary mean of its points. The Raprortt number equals 68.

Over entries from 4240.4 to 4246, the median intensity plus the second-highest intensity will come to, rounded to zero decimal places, 156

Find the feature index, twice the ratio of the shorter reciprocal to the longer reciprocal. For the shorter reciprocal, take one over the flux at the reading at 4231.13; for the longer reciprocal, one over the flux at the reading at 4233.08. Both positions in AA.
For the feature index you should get 1.96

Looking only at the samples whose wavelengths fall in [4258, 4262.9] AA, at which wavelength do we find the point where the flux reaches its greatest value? 4262.42 AA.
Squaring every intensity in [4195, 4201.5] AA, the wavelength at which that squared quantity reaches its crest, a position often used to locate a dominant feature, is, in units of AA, 4195.23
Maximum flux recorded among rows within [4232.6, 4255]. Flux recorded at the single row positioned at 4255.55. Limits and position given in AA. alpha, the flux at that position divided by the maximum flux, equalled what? 0.83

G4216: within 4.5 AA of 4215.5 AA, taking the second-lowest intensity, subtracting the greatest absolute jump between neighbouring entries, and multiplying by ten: 438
